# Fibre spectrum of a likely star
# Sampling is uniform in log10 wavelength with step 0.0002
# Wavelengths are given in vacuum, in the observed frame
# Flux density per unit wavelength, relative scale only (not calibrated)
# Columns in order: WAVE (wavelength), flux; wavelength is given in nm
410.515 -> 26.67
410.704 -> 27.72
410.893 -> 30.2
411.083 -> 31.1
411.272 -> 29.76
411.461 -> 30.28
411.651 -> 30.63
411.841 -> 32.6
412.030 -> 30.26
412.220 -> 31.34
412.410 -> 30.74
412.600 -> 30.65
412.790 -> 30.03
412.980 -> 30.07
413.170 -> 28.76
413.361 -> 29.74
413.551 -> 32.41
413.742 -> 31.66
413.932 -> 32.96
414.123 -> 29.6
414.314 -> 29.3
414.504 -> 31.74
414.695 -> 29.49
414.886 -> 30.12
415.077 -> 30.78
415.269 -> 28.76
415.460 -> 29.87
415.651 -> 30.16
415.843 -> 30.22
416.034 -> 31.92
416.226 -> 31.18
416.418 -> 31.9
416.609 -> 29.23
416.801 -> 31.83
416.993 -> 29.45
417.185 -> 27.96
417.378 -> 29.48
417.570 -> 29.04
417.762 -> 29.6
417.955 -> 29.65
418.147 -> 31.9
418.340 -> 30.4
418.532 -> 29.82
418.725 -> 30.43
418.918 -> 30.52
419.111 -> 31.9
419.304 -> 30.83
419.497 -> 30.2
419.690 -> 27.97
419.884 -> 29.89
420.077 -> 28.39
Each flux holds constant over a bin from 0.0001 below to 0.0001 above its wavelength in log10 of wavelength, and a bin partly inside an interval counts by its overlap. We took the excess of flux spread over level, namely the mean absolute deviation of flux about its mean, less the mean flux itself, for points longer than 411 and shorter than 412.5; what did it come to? -30.2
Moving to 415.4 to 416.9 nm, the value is -29.9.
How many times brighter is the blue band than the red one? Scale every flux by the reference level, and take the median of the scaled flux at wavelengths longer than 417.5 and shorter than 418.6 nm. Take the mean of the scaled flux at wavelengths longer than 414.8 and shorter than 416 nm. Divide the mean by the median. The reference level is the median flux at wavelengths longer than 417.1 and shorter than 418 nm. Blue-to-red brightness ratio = 1.01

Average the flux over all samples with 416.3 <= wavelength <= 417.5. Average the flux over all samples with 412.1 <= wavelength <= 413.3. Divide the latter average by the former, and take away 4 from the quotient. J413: -2.99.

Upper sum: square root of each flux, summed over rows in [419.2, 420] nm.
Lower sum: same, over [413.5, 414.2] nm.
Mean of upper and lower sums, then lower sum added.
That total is 44.7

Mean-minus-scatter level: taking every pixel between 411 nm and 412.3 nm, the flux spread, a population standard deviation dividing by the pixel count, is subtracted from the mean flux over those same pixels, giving 30.0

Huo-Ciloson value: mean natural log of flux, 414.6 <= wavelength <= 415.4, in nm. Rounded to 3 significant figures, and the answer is 3.39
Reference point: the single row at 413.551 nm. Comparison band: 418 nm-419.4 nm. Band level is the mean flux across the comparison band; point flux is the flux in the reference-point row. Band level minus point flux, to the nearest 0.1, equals -1.6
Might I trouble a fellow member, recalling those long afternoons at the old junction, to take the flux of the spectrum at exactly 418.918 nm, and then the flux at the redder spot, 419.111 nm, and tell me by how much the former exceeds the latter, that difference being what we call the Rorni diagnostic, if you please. -1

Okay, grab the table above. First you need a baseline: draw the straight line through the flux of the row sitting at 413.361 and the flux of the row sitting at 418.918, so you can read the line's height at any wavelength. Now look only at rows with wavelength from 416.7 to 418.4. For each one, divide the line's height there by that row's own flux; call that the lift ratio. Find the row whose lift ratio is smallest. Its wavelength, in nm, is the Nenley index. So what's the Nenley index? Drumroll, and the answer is 416.801 nm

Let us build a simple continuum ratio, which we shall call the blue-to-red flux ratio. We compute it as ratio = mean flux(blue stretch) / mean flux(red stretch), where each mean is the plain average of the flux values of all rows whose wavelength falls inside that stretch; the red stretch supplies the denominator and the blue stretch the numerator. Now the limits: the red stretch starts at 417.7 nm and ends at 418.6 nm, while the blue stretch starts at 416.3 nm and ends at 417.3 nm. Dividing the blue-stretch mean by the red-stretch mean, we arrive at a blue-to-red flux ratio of 0.99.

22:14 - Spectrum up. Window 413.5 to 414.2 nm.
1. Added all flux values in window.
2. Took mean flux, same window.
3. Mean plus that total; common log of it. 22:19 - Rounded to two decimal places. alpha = 2.20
